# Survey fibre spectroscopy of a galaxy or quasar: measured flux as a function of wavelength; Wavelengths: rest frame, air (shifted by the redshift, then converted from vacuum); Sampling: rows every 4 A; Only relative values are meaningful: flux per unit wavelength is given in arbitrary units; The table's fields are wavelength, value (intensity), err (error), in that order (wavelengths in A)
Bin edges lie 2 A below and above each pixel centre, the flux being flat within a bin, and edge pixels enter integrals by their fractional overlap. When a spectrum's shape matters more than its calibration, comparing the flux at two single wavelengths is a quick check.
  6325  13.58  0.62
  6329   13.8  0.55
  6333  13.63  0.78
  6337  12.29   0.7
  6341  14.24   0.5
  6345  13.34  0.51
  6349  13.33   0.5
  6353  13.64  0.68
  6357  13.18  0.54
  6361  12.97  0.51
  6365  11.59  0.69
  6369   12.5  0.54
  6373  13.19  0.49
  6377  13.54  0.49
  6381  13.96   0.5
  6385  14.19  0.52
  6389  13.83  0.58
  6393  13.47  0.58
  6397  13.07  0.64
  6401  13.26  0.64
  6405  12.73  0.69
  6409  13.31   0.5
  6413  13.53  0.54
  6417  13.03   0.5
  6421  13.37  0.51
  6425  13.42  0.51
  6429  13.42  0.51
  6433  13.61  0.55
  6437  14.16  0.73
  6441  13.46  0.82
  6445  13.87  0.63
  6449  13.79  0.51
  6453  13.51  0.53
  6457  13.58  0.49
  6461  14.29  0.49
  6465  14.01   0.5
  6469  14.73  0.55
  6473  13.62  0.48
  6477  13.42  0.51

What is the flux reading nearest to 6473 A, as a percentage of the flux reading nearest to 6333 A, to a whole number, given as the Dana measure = 100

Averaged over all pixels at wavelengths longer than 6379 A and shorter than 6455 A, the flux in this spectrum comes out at 13.5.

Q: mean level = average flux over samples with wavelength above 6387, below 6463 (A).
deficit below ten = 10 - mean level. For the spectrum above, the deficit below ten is -3.51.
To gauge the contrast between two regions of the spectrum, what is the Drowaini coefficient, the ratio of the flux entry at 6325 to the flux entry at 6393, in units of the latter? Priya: 1.01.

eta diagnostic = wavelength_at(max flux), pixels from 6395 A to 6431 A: 6413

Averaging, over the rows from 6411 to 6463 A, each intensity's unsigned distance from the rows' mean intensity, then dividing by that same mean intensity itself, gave 0.018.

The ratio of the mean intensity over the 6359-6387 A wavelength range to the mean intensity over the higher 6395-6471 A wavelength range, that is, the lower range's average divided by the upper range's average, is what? 0.967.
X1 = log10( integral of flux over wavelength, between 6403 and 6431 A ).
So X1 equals 2.57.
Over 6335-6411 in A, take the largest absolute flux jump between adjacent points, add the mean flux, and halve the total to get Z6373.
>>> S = 7.60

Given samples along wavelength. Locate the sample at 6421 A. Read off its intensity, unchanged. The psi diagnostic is 13.37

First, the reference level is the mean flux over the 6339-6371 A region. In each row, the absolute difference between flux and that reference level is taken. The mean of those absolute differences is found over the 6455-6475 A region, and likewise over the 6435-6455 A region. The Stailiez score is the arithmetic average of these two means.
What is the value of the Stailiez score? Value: 0.80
